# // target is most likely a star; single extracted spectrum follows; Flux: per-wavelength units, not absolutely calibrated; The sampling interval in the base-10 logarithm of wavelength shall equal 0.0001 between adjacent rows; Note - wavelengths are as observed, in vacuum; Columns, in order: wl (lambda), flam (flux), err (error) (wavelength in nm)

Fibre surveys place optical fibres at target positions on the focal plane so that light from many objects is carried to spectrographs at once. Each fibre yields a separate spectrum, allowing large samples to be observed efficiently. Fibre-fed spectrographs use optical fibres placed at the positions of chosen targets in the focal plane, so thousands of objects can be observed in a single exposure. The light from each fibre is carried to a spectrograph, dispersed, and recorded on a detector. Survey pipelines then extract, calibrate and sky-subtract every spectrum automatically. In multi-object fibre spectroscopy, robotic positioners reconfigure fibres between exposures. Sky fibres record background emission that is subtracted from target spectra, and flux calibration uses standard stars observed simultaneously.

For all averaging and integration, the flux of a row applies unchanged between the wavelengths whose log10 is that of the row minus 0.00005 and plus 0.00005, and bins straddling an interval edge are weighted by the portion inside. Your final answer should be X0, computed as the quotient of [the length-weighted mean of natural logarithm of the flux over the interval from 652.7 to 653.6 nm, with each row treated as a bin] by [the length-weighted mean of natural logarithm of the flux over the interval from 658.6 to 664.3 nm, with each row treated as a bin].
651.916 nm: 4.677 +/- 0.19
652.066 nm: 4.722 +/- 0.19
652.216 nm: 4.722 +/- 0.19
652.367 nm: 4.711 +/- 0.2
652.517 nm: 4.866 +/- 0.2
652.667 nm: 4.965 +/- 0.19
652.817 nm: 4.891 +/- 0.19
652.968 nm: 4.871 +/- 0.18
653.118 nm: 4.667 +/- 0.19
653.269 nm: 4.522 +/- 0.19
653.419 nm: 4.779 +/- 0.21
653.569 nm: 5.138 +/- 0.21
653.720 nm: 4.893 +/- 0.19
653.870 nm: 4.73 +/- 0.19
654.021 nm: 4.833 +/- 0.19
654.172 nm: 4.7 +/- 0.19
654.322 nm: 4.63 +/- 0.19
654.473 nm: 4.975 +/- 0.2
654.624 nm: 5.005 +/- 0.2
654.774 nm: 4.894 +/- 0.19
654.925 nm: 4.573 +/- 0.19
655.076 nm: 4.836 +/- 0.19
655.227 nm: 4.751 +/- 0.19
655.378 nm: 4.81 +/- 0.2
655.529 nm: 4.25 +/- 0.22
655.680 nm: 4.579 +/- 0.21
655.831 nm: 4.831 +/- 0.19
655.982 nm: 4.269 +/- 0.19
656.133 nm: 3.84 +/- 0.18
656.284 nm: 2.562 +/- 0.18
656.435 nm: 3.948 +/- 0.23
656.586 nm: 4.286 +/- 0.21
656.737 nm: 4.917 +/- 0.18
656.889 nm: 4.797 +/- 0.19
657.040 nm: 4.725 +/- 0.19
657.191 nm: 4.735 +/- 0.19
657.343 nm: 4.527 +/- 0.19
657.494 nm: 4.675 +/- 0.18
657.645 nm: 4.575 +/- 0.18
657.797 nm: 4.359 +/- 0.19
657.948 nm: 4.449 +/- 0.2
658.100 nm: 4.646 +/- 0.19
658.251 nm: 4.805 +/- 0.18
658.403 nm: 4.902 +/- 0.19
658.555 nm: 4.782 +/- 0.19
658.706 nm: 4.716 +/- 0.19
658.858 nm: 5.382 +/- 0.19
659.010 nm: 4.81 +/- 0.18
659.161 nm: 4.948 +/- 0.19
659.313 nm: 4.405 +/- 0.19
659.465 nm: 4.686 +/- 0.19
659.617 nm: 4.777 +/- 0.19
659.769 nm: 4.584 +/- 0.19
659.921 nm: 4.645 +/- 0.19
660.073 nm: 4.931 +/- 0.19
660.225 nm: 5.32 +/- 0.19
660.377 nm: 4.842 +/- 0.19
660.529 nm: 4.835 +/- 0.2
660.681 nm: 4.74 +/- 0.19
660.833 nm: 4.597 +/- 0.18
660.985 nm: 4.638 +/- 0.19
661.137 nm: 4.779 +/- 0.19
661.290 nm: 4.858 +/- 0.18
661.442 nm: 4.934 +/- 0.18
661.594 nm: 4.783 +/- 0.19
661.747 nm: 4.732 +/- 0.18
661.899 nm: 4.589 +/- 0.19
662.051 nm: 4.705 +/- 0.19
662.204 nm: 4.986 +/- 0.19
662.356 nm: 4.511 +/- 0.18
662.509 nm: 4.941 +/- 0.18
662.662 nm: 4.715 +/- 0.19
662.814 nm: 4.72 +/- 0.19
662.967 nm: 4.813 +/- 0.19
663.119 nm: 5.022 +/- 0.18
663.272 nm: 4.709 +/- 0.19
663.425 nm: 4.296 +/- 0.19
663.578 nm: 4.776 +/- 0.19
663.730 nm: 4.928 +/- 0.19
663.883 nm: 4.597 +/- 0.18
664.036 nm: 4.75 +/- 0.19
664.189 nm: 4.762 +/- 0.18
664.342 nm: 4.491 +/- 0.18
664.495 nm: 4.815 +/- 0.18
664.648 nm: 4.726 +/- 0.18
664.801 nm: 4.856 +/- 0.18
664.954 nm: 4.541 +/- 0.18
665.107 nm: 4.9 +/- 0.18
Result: 1.00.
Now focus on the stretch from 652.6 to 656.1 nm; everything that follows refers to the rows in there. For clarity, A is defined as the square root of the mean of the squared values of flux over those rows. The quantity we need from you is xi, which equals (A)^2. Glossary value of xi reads 22.7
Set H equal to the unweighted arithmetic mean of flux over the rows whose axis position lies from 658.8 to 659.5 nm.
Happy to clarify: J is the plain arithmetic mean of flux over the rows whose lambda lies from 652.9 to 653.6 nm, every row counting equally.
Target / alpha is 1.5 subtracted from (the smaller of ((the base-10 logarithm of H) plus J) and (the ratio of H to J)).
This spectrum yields -0.49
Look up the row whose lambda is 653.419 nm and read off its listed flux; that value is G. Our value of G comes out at 4.779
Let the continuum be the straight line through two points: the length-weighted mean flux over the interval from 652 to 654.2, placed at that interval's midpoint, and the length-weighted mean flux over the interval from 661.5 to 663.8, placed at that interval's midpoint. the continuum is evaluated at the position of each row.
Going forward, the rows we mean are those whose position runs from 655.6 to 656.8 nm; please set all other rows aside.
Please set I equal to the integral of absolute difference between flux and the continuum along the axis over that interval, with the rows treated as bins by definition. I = 0.818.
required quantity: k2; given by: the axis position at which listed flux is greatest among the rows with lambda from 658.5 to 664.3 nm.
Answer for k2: 658.858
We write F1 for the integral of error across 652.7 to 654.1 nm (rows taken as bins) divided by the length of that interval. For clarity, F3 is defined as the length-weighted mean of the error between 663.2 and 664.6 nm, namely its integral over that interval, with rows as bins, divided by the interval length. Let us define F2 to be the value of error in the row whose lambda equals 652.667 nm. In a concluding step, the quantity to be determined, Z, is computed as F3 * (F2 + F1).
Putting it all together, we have 0.0710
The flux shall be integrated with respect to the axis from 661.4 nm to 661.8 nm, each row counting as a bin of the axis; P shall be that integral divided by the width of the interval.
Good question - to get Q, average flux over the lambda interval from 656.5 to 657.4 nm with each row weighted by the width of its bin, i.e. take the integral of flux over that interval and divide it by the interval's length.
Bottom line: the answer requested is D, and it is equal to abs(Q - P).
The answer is 0.15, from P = 4.81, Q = 4.66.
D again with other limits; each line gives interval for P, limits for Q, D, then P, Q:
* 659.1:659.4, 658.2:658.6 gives 0.17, 4.66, 4.83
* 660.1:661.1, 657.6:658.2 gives 0.32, 4.84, 4.52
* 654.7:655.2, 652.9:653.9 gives 0.05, 4.76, 4.81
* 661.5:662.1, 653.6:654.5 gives 0.09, 4.71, 4.80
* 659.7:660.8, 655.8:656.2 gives 0.57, 4.84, 4.27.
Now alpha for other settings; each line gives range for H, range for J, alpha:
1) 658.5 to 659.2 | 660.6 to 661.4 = -0.46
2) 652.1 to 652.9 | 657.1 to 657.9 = -0.44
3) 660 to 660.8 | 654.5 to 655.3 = -0.47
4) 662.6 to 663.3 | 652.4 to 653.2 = -0.51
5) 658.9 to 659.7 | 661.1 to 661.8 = -0.52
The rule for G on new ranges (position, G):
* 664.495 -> 4.815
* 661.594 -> 4.783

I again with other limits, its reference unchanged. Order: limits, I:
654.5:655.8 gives 0.219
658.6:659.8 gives 0.223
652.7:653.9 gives 0.168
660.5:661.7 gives 0.104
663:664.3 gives 0.187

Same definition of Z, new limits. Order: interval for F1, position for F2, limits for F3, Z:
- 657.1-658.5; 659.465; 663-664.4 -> 0.0702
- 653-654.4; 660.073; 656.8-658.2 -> 0.0724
